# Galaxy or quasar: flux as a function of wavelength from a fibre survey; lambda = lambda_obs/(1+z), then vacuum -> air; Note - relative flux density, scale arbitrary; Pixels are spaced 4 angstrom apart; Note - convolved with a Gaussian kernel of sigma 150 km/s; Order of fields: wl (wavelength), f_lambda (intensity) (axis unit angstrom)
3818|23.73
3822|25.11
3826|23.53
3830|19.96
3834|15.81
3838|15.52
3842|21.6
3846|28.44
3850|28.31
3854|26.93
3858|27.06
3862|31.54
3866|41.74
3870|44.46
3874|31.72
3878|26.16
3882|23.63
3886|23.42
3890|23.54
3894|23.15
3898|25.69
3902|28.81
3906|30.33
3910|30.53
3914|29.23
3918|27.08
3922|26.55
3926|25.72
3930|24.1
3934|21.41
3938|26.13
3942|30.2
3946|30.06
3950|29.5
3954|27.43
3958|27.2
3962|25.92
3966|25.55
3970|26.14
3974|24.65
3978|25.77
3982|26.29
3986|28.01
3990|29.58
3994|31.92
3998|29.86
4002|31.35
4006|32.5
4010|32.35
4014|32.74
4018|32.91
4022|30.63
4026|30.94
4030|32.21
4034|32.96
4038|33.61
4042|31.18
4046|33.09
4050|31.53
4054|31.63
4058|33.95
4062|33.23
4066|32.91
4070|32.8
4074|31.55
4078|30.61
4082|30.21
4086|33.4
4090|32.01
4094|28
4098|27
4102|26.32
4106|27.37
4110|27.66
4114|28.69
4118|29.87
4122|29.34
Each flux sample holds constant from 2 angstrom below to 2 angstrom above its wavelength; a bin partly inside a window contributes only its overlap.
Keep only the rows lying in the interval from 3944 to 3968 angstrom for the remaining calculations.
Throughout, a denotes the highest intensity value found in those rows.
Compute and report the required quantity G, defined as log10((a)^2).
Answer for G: 2.96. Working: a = 30.06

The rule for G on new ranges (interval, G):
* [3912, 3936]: 2.93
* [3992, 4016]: 3.03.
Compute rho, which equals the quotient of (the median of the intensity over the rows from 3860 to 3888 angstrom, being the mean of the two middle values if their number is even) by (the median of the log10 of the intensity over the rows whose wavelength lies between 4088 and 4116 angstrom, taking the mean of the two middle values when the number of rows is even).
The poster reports 21.9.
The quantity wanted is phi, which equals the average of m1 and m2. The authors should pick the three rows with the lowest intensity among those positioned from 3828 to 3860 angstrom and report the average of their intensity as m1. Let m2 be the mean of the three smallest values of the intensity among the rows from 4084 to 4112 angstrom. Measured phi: 22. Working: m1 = 17.1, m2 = 27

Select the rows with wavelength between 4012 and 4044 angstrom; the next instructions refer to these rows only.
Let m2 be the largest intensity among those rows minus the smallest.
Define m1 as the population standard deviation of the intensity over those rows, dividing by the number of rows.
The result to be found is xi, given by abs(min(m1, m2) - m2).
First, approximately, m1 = 1.0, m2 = 3.0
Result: 1.95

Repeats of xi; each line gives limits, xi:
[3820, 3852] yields 8.21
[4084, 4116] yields 4.71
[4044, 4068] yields 1.55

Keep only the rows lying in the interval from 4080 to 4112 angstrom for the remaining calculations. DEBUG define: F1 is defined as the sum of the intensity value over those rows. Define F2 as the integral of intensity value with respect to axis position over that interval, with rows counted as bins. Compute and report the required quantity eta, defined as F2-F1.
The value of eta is 696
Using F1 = 232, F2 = 928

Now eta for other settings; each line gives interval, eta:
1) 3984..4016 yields 745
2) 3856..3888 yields 749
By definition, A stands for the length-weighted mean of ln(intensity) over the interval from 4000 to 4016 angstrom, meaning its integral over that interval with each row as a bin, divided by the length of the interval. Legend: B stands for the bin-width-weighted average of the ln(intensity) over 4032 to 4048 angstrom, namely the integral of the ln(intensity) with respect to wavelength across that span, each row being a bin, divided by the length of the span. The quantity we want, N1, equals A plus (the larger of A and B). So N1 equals 6.96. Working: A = 3.47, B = 3.49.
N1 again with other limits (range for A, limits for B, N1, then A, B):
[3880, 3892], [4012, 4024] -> 6.63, 3.16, 3.47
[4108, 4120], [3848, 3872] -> 6.84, 3.36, 3.49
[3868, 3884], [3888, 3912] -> 6.84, 3.42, 3.29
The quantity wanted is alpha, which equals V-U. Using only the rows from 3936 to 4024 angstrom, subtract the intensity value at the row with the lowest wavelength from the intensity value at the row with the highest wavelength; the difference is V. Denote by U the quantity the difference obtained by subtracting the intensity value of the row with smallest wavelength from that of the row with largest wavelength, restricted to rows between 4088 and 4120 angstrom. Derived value 7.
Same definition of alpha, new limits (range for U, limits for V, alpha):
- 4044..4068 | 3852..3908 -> 4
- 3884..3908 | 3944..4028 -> -6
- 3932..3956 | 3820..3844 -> -10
